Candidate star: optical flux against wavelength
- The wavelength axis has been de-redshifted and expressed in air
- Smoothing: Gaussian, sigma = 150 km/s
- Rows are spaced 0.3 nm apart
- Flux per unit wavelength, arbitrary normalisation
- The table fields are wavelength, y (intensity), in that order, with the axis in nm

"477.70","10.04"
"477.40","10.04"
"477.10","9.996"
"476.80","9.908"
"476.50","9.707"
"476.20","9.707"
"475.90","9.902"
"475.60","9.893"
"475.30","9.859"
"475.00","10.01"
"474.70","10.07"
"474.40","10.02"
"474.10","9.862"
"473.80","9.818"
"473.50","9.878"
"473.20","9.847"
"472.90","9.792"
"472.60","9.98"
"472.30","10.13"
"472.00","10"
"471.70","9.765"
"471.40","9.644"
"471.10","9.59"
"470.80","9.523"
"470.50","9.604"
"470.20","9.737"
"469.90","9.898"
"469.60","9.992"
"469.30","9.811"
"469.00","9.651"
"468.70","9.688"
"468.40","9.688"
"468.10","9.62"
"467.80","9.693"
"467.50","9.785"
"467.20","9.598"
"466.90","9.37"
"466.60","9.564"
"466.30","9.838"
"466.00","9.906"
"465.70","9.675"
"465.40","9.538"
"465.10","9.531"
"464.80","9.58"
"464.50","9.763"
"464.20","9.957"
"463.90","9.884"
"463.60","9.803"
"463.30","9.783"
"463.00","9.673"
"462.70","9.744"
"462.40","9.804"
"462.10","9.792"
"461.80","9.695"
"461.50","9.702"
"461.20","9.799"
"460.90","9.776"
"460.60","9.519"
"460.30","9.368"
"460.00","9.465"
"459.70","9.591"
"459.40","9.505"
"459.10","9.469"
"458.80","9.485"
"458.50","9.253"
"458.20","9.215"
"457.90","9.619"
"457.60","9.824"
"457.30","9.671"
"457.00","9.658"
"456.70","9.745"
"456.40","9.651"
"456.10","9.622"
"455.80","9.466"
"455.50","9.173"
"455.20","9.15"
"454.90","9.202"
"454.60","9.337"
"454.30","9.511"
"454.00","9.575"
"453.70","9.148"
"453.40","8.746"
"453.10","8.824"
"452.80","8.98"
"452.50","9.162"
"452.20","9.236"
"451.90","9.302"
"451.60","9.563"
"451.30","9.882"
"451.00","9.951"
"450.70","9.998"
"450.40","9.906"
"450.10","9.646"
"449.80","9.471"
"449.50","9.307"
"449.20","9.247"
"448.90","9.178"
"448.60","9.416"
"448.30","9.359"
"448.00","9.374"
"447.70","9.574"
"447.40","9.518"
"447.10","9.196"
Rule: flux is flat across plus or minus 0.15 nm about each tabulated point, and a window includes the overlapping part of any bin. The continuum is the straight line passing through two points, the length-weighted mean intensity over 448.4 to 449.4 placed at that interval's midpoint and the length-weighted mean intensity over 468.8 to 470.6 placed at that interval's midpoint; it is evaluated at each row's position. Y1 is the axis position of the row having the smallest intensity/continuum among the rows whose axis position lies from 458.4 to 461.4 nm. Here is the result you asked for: 458.50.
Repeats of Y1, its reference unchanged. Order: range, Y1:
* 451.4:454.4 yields 453.40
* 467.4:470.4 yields 468.10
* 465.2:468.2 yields 466.90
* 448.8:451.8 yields 448.90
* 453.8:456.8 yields 455.20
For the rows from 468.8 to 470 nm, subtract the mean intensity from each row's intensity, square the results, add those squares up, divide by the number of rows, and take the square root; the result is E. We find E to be 0.13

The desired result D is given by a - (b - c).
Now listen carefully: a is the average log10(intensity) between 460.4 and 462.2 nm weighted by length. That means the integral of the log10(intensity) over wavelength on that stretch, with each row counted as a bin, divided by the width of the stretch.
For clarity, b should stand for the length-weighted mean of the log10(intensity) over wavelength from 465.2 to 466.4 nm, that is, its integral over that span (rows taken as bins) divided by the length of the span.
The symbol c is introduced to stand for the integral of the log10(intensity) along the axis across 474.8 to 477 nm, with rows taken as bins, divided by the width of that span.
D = 0.99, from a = 0.987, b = 0.988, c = 0.994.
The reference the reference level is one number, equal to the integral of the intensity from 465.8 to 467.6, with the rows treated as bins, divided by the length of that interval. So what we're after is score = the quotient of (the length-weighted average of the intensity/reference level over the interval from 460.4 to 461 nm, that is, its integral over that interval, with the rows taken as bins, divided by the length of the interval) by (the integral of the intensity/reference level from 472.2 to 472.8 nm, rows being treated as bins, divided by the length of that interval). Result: 0.96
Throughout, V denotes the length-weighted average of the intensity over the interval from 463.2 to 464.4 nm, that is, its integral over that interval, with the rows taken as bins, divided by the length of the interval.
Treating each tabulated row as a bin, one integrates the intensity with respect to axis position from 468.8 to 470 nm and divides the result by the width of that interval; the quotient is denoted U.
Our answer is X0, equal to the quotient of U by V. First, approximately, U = 9.83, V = 9.9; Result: 1.00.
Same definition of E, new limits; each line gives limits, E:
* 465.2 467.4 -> 0.17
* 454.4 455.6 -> 0.07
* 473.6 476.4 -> 0.11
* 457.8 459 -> 0.17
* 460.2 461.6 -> 0.16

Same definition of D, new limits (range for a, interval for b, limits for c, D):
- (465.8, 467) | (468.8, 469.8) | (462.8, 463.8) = 0.98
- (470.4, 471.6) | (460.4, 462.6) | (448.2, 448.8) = 0.97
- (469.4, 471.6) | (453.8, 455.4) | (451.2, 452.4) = 0.99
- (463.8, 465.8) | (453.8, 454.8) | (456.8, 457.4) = 1.00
